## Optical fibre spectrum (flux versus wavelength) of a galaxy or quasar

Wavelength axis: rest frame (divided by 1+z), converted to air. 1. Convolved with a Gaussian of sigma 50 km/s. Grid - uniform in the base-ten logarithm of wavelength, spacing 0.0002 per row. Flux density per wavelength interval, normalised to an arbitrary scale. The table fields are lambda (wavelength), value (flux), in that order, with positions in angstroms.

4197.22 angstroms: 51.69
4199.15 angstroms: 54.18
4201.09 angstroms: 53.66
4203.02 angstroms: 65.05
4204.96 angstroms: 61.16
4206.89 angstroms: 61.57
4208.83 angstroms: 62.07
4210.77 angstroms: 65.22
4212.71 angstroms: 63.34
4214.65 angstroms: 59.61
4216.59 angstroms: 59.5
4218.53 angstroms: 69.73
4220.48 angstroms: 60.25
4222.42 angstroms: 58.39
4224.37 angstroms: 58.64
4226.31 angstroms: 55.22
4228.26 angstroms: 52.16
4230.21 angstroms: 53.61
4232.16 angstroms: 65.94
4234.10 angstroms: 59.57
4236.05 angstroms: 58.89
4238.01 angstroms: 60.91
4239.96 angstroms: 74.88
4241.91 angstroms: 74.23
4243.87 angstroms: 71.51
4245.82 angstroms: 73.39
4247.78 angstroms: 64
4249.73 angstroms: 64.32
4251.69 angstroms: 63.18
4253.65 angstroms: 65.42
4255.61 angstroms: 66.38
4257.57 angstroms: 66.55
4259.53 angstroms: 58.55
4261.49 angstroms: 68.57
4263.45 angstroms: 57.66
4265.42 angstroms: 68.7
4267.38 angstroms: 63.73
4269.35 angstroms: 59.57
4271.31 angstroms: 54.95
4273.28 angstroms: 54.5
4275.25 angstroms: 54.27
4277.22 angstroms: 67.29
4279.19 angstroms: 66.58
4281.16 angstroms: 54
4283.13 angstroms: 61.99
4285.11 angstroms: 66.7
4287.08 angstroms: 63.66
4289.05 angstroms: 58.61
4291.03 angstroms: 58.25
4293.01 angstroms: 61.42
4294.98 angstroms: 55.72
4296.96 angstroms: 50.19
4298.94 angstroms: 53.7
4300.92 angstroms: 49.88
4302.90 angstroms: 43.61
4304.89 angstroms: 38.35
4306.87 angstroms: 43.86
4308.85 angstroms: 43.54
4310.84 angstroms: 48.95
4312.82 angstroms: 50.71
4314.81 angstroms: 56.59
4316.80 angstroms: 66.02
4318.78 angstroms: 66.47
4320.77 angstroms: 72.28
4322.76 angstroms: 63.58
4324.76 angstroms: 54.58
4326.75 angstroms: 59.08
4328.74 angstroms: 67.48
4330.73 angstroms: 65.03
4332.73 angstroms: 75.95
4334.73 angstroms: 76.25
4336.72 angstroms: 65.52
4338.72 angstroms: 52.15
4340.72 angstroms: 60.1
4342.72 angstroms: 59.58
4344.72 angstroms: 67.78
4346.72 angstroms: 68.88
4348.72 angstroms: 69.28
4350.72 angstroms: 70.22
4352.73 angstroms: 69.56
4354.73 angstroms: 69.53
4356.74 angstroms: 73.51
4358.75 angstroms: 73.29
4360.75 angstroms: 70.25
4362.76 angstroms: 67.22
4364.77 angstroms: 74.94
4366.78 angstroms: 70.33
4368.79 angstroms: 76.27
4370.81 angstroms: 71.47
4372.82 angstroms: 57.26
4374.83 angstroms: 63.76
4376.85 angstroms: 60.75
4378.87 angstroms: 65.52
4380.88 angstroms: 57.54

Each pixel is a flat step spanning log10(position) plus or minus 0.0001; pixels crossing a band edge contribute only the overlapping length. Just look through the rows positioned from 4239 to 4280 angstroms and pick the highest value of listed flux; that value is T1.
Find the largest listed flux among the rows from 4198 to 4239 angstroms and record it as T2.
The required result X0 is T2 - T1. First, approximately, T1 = 74.88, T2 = 69.73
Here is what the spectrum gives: -5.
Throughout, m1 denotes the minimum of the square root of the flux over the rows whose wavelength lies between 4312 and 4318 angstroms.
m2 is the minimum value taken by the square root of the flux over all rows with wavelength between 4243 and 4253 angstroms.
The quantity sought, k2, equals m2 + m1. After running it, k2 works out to 15.07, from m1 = 7.12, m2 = 7.9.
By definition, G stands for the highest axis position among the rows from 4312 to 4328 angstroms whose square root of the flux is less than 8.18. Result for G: 4326.75 angstroms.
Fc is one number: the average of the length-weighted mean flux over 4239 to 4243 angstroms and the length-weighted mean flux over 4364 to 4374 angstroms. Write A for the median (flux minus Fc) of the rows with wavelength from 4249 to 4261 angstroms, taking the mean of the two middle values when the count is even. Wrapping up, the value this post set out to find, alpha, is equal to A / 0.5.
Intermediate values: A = -7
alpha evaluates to -15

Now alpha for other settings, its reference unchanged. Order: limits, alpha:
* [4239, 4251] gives 1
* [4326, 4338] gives -11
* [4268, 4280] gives -30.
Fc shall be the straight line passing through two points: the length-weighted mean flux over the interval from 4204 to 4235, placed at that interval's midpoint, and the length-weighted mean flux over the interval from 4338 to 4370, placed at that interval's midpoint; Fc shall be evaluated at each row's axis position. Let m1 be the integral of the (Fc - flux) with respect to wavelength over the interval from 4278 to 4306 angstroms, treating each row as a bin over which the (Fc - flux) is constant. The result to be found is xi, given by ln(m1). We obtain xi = 5.5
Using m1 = 247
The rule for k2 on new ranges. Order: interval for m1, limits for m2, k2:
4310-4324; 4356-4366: 15.20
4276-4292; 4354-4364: 15.55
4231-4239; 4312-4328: 14.80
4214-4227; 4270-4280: 14.80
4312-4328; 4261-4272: 14.53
